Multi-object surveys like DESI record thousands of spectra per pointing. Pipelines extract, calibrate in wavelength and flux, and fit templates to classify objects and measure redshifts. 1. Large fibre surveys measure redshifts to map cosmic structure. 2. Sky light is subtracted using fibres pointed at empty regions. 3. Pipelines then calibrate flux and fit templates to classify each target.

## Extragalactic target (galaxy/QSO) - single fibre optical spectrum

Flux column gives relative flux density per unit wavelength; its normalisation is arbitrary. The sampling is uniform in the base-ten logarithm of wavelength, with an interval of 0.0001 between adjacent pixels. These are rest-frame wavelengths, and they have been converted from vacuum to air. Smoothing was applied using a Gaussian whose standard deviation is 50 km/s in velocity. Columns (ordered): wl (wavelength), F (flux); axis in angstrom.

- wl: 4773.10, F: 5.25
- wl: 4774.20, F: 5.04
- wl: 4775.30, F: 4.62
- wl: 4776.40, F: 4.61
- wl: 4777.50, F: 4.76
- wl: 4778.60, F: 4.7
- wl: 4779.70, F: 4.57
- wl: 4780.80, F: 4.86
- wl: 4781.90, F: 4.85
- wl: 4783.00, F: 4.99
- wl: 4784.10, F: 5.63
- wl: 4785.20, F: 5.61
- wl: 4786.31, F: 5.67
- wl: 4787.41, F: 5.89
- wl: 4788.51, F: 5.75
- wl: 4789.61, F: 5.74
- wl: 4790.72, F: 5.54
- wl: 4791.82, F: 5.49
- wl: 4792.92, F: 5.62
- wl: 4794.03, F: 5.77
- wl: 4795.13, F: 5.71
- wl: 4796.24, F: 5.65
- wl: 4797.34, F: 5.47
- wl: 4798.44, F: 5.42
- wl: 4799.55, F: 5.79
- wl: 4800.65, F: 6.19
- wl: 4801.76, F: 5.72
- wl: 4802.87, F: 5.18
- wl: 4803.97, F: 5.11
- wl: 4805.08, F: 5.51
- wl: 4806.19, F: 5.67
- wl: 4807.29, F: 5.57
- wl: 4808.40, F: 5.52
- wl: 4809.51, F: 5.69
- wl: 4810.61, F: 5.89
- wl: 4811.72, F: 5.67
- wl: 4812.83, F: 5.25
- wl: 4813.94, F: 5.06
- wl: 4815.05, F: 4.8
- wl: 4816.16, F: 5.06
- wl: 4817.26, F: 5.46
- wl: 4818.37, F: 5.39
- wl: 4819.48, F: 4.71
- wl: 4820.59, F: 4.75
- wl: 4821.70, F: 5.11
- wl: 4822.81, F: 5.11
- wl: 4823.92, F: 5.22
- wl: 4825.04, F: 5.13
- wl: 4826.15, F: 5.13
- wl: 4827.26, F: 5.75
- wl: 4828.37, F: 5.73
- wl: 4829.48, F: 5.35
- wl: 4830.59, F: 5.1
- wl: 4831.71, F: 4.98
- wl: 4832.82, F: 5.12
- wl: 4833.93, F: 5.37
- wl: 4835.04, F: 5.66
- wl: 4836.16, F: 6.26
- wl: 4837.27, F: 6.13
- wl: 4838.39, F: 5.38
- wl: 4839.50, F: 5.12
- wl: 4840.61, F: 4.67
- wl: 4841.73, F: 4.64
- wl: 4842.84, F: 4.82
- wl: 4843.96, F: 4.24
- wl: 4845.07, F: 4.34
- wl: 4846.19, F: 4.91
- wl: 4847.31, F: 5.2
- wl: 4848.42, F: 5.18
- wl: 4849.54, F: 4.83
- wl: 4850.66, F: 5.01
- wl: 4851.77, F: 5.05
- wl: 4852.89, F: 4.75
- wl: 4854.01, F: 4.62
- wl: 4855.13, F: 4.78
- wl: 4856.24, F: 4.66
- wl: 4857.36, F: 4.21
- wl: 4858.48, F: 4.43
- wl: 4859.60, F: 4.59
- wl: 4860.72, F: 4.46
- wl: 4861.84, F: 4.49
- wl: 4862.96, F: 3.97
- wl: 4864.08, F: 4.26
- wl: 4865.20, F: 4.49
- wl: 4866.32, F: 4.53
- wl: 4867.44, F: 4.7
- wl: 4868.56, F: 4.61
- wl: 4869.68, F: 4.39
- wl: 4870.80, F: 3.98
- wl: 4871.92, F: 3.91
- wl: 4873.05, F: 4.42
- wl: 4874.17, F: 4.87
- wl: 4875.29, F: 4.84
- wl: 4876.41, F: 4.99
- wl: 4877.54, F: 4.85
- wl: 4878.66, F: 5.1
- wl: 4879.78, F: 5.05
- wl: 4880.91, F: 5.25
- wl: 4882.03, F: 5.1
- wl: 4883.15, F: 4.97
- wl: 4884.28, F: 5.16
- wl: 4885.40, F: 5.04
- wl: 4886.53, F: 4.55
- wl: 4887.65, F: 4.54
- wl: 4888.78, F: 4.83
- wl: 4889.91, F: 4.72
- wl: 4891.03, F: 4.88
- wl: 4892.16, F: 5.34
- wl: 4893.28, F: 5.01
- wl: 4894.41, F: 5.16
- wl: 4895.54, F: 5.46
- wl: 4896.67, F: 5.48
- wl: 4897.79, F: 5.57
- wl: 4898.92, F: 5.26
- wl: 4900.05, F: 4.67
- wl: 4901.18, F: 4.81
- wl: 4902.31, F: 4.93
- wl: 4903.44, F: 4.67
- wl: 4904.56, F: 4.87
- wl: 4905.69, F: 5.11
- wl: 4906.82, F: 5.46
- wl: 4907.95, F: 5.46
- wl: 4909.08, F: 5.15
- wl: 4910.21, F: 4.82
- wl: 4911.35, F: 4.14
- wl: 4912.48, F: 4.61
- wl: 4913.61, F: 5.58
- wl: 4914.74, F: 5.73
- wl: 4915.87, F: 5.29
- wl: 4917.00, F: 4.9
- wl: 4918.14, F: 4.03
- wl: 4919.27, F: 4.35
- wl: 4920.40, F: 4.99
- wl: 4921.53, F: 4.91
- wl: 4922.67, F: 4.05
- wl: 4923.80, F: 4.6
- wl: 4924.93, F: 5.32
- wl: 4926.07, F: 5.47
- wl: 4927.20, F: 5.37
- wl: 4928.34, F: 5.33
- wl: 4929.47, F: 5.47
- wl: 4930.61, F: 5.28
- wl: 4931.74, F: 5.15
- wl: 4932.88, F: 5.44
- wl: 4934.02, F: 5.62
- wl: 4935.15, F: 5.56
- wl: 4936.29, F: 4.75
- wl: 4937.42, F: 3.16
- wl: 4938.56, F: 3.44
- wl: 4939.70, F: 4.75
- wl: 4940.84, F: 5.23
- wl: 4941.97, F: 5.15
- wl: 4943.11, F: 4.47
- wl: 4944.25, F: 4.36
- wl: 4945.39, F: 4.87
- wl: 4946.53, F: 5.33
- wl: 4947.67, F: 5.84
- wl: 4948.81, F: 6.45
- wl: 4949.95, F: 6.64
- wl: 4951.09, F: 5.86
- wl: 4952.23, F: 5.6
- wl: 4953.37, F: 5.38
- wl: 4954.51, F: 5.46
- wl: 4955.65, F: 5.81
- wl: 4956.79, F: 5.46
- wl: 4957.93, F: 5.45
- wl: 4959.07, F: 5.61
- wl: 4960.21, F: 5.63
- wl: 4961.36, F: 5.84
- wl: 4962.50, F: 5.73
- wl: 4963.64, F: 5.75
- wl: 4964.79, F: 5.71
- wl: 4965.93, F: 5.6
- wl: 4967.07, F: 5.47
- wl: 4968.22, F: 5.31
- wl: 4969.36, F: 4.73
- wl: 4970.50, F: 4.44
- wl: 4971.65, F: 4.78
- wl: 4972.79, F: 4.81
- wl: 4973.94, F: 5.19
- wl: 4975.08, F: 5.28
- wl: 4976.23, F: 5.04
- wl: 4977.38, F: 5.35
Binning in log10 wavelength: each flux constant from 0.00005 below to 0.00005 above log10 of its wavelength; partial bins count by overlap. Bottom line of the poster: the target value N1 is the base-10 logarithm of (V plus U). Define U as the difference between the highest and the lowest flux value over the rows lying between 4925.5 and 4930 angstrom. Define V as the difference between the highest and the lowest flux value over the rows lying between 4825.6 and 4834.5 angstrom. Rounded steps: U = 0.14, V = 0.8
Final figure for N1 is -0.04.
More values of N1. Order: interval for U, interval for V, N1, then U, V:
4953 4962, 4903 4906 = -0.05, 0.46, 0.4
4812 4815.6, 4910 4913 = 0.05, 0.45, 0.7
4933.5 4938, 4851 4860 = 0.52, 2.46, 0.8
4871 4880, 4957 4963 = 0.20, 1.19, 0.4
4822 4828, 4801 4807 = 0.10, 0.64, 0.6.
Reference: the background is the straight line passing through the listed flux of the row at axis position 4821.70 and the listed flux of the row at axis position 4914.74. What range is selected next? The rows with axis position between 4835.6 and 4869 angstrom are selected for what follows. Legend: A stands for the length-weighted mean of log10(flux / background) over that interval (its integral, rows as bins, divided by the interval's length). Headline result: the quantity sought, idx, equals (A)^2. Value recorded 0.0023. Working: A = -0.048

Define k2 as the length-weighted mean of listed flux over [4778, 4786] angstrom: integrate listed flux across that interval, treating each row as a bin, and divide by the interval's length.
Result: 5.0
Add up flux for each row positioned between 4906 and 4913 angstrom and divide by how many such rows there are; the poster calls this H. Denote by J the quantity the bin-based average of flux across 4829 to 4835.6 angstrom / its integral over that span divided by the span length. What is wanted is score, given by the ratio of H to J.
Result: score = 0.94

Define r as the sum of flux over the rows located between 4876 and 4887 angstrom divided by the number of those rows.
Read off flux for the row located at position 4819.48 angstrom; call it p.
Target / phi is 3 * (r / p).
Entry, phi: 3.2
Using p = 4.71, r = 5.0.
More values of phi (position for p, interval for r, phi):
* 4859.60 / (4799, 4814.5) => 3.6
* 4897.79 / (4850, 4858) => 2.5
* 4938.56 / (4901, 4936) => 4.4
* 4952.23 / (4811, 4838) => 2.8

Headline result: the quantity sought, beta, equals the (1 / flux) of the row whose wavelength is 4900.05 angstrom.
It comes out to 0.214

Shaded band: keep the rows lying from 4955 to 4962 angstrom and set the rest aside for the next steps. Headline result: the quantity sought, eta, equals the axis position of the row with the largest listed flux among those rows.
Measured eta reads 4961.36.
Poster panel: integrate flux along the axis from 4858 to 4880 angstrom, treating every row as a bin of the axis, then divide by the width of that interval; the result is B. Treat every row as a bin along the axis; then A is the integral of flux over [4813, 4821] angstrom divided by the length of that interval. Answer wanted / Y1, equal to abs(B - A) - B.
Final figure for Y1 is -4.0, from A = 5.051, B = 4.5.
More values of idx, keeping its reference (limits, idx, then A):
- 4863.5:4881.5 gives 0.0051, -0.071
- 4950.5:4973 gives 0.0023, -0.048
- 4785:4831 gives 0.0012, 0.035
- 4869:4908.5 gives 0.0028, -0.053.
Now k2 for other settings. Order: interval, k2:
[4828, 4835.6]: 5.3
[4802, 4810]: 5.5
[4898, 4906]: 4.9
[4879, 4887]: 5.0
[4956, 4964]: 5.6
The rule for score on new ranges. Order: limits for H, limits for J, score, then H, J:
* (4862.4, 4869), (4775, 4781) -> 0.95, 4.4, 4.68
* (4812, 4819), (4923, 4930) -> 0.99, 5.2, 5.22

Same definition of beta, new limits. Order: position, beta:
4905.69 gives 0.196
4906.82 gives 0.183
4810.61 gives 0.170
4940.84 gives 0.191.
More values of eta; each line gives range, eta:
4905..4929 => 4914.74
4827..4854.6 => 4836.16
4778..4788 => 4787.41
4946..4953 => 4949.95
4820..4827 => 4823.92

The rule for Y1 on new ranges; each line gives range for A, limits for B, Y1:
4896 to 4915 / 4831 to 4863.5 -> -4.7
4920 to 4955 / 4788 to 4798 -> -5.1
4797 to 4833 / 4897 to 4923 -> -4.5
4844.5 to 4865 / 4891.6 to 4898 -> -4.6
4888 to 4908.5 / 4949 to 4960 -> -5.1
